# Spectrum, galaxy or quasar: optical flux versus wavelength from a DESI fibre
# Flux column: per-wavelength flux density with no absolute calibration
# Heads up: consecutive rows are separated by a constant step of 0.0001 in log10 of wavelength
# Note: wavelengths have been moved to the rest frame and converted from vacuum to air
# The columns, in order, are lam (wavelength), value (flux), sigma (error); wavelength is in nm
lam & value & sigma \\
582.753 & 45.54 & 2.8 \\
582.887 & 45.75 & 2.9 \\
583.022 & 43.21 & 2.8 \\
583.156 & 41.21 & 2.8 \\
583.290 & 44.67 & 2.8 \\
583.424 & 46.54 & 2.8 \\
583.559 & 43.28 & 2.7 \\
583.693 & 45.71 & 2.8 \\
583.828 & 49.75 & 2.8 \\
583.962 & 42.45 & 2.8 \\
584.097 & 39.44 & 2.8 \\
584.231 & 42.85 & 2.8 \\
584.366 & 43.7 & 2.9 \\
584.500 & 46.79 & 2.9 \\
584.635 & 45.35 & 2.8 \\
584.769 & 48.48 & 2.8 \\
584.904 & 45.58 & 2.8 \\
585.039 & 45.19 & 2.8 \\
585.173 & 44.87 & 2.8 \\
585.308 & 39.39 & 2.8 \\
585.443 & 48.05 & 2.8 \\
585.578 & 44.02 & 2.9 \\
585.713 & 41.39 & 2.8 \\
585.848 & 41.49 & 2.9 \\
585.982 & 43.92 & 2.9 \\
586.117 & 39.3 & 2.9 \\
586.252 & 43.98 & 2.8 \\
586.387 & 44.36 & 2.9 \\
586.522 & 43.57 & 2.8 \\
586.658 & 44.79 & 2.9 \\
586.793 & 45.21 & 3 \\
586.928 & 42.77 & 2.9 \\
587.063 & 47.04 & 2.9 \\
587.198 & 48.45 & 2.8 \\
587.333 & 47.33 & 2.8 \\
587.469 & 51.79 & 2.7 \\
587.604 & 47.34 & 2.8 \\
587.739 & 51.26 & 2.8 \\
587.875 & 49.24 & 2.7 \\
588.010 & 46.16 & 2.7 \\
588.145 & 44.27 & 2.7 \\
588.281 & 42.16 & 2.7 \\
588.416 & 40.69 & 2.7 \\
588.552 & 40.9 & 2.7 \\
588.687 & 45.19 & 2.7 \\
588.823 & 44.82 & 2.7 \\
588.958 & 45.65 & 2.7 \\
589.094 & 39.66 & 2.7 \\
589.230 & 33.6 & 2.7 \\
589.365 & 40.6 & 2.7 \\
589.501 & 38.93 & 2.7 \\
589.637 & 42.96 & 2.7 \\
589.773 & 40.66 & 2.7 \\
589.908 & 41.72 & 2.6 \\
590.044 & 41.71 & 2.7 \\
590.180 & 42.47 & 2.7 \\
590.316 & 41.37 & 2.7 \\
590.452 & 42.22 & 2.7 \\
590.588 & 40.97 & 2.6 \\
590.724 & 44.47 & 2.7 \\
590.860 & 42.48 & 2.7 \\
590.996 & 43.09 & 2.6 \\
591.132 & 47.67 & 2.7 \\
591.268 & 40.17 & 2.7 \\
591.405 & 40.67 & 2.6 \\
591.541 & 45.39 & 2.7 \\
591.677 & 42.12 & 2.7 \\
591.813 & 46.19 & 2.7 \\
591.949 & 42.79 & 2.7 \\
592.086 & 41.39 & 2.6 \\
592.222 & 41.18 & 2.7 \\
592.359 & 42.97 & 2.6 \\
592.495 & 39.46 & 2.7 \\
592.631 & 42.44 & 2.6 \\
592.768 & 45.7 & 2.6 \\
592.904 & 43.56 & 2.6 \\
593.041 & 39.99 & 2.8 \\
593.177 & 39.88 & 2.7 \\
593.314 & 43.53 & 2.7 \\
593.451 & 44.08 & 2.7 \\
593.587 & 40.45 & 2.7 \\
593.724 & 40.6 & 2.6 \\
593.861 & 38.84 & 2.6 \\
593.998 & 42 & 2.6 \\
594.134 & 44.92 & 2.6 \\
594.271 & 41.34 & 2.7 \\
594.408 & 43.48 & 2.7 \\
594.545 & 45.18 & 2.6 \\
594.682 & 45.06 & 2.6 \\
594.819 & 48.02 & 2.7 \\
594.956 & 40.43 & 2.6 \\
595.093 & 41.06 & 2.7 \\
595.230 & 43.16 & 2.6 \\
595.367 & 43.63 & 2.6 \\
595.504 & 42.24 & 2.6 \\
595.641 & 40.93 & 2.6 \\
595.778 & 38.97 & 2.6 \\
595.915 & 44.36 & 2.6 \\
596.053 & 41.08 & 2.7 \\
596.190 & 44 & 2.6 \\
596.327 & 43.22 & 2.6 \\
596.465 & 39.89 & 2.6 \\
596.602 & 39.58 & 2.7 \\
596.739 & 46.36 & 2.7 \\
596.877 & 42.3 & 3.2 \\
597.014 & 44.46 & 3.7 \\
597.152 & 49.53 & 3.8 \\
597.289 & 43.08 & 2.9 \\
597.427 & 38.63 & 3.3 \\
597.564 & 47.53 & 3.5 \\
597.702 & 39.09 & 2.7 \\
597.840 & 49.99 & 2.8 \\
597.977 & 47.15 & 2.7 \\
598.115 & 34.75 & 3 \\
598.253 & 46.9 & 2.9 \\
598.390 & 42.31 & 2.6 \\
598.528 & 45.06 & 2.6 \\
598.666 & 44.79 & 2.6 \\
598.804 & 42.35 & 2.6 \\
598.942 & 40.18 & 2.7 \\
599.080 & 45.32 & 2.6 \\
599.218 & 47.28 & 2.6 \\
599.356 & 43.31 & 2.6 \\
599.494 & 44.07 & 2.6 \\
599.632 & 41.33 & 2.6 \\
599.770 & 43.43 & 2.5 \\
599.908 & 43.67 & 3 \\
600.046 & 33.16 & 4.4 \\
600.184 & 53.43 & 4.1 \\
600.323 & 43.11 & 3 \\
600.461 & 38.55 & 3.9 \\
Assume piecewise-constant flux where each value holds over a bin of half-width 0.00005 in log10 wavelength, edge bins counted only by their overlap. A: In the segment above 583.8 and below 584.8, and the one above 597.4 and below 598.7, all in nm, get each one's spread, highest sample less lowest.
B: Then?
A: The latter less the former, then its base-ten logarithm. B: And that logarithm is 0.7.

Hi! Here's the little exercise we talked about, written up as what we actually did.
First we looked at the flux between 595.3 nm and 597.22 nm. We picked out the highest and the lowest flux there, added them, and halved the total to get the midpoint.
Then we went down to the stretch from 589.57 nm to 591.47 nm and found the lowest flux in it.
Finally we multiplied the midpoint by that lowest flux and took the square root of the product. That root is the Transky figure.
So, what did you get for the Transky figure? 42.2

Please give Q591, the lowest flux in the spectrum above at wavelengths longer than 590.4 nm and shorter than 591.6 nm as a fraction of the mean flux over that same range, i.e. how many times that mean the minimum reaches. 0.934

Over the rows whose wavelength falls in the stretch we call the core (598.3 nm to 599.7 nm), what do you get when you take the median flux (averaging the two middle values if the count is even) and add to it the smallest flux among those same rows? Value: 84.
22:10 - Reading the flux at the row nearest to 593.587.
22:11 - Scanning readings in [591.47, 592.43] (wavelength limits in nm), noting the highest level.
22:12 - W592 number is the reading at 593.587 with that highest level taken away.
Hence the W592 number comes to -5.7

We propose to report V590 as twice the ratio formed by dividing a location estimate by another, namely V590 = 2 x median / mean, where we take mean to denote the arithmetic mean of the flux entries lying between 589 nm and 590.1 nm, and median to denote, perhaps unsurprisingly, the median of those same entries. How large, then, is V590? 2.03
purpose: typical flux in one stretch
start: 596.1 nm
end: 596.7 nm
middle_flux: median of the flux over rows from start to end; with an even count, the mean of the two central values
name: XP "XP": 41.6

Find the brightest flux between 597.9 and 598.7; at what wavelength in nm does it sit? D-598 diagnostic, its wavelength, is 597.977 nm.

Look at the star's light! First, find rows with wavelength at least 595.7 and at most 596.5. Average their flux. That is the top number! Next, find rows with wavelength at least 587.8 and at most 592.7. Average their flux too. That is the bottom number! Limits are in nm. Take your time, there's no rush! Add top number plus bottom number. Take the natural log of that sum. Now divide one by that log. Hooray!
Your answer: 0.225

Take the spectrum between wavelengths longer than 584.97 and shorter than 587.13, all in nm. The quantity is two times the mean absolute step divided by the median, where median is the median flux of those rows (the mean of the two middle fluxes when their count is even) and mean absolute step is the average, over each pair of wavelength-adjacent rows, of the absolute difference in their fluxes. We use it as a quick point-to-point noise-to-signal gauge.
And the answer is 0.129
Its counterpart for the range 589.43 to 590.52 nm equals 0.069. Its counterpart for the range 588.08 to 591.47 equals 0.120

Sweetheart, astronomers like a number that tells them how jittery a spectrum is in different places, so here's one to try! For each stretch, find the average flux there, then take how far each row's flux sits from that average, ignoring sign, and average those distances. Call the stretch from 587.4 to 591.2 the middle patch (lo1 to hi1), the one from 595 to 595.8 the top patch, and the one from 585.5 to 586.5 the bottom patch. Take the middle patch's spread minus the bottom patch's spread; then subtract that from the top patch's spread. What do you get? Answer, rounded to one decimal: 0.1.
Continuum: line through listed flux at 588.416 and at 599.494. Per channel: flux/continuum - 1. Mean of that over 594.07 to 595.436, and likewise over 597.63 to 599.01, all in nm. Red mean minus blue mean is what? -0.034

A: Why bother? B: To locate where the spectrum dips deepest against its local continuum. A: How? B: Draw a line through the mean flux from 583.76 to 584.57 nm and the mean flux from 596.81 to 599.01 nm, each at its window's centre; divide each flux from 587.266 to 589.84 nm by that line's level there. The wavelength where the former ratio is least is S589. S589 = 589.230 nm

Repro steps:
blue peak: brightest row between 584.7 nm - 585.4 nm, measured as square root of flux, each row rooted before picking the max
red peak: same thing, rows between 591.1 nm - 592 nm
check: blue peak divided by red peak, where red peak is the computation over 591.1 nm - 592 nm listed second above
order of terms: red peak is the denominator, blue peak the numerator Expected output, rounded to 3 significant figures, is 1.01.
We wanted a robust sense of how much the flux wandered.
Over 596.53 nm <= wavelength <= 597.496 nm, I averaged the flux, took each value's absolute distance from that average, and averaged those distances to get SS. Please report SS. 2.88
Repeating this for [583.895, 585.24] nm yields 1.89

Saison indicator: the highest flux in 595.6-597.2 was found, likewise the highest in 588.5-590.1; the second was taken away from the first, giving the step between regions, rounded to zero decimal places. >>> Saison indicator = 4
